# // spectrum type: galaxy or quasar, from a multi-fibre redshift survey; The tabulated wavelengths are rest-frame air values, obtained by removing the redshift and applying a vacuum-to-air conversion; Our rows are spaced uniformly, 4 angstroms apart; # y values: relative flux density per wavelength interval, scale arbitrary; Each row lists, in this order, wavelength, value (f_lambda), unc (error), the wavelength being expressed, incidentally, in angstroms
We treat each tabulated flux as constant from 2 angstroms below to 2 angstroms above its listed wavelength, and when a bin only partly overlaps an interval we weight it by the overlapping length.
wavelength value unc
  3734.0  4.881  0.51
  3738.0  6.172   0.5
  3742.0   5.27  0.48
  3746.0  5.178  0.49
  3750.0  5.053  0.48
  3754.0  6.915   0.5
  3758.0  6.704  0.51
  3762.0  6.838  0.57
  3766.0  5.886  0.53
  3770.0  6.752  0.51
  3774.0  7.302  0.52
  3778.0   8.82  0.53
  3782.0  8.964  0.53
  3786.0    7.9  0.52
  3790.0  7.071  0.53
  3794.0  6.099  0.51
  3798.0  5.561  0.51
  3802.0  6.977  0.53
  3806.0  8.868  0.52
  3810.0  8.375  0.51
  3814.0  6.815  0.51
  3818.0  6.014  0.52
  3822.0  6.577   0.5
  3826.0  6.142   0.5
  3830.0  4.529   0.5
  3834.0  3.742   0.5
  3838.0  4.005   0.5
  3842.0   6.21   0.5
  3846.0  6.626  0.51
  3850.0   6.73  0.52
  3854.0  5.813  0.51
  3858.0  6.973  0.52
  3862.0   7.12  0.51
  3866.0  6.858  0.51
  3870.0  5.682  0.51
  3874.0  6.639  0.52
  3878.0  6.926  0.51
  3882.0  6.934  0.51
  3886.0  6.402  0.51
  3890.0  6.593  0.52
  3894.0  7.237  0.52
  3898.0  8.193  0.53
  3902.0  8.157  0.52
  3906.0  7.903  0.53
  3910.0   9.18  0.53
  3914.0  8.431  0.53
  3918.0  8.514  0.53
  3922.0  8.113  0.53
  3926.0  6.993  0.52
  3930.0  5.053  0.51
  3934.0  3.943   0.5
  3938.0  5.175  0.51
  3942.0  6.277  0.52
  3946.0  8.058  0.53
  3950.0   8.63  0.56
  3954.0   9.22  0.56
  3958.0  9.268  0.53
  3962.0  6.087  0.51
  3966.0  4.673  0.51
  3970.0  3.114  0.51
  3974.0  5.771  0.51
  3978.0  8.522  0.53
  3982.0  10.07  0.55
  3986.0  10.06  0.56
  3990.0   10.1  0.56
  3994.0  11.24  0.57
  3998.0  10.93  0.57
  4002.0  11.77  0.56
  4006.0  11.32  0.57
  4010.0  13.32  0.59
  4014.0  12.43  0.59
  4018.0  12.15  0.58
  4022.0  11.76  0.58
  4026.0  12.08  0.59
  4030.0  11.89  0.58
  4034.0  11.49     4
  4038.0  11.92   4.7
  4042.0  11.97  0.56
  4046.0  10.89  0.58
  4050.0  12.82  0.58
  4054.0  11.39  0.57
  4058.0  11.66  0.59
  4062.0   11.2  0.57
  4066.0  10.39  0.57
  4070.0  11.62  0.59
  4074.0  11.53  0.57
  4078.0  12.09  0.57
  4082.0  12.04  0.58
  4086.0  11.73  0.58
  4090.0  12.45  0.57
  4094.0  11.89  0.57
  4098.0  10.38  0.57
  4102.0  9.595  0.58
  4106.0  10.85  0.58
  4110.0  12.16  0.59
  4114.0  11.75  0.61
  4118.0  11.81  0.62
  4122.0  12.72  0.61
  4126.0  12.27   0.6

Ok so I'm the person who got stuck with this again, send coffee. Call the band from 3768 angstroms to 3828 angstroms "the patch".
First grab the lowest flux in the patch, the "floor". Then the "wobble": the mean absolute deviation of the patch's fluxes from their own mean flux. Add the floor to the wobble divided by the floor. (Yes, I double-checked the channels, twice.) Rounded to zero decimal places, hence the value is 6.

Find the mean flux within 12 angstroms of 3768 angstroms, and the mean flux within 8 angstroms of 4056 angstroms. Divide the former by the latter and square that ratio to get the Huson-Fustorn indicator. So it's 0.36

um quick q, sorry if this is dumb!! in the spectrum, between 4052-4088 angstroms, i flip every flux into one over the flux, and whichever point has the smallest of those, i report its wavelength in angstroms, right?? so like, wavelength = 4078.0 angstroms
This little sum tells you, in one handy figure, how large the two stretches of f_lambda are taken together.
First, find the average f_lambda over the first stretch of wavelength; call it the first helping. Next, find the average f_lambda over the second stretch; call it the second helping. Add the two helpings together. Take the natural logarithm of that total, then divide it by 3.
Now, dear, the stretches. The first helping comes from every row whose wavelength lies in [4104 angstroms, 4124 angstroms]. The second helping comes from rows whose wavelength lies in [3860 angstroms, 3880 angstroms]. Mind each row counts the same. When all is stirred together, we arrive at 0.97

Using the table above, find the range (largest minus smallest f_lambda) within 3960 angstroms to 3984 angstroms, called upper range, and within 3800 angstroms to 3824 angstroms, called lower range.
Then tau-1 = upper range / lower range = 2.44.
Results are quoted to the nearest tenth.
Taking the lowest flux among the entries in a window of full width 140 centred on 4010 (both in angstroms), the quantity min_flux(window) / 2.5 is 1.2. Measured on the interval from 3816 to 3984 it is 1.2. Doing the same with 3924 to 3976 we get 1.2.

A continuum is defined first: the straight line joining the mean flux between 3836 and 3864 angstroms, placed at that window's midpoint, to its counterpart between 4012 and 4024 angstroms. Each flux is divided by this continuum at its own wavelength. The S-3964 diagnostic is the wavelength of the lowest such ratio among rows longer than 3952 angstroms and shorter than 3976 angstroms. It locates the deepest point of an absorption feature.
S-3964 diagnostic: 3970.0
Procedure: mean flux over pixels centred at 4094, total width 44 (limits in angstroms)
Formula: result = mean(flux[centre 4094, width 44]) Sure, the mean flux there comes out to 11.5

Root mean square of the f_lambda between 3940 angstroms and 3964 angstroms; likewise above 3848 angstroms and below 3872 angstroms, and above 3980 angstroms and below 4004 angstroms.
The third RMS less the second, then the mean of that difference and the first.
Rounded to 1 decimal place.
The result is 6.1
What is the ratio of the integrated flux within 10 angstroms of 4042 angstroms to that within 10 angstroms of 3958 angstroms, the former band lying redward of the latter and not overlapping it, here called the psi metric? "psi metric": 1.6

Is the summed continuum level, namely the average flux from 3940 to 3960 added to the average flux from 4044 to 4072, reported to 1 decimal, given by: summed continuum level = 19.7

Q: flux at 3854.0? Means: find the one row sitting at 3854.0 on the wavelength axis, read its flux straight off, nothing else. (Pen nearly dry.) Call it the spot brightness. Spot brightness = 5.813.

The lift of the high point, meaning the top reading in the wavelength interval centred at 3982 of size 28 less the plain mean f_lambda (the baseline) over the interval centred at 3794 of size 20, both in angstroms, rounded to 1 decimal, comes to 4.5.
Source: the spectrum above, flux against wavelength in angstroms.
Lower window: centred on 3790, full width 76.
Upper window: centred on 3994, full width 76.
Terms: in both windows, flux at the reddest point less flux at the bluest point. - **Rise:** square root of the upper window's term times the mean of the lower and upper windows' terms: 1.6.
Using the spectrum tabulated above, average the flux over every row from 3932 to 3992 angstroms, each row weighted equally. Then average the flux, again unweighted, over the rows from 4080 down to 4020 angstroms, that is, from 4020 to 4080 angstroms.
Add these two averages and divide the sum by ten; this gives 1.89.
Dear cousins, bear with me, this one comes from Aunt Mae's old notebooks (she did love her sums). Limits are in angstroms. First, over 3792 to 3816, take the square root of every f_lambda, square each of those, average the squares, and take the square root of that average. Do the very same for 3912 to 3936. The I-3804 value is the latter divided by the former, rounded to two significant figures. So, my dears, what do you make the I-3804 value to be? 0.98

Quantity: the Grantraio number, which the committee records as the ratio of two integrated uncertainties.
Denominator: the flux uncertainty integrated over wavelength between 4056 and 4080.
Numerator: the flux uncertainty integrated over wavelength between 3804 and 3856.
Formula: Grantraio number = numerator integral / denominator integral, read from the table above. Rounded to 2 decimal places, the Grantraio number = 1.91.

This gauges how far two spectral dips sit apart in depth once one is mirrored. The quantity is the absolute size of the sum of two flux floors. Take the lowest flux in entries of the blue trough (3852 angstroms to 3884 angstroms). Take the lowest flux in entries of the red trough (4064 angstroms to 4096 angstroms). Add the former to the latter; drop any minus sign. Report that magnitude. 16.1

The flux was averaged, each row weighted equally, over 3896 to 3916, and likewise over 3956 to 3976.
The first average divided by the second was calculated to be 1.4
